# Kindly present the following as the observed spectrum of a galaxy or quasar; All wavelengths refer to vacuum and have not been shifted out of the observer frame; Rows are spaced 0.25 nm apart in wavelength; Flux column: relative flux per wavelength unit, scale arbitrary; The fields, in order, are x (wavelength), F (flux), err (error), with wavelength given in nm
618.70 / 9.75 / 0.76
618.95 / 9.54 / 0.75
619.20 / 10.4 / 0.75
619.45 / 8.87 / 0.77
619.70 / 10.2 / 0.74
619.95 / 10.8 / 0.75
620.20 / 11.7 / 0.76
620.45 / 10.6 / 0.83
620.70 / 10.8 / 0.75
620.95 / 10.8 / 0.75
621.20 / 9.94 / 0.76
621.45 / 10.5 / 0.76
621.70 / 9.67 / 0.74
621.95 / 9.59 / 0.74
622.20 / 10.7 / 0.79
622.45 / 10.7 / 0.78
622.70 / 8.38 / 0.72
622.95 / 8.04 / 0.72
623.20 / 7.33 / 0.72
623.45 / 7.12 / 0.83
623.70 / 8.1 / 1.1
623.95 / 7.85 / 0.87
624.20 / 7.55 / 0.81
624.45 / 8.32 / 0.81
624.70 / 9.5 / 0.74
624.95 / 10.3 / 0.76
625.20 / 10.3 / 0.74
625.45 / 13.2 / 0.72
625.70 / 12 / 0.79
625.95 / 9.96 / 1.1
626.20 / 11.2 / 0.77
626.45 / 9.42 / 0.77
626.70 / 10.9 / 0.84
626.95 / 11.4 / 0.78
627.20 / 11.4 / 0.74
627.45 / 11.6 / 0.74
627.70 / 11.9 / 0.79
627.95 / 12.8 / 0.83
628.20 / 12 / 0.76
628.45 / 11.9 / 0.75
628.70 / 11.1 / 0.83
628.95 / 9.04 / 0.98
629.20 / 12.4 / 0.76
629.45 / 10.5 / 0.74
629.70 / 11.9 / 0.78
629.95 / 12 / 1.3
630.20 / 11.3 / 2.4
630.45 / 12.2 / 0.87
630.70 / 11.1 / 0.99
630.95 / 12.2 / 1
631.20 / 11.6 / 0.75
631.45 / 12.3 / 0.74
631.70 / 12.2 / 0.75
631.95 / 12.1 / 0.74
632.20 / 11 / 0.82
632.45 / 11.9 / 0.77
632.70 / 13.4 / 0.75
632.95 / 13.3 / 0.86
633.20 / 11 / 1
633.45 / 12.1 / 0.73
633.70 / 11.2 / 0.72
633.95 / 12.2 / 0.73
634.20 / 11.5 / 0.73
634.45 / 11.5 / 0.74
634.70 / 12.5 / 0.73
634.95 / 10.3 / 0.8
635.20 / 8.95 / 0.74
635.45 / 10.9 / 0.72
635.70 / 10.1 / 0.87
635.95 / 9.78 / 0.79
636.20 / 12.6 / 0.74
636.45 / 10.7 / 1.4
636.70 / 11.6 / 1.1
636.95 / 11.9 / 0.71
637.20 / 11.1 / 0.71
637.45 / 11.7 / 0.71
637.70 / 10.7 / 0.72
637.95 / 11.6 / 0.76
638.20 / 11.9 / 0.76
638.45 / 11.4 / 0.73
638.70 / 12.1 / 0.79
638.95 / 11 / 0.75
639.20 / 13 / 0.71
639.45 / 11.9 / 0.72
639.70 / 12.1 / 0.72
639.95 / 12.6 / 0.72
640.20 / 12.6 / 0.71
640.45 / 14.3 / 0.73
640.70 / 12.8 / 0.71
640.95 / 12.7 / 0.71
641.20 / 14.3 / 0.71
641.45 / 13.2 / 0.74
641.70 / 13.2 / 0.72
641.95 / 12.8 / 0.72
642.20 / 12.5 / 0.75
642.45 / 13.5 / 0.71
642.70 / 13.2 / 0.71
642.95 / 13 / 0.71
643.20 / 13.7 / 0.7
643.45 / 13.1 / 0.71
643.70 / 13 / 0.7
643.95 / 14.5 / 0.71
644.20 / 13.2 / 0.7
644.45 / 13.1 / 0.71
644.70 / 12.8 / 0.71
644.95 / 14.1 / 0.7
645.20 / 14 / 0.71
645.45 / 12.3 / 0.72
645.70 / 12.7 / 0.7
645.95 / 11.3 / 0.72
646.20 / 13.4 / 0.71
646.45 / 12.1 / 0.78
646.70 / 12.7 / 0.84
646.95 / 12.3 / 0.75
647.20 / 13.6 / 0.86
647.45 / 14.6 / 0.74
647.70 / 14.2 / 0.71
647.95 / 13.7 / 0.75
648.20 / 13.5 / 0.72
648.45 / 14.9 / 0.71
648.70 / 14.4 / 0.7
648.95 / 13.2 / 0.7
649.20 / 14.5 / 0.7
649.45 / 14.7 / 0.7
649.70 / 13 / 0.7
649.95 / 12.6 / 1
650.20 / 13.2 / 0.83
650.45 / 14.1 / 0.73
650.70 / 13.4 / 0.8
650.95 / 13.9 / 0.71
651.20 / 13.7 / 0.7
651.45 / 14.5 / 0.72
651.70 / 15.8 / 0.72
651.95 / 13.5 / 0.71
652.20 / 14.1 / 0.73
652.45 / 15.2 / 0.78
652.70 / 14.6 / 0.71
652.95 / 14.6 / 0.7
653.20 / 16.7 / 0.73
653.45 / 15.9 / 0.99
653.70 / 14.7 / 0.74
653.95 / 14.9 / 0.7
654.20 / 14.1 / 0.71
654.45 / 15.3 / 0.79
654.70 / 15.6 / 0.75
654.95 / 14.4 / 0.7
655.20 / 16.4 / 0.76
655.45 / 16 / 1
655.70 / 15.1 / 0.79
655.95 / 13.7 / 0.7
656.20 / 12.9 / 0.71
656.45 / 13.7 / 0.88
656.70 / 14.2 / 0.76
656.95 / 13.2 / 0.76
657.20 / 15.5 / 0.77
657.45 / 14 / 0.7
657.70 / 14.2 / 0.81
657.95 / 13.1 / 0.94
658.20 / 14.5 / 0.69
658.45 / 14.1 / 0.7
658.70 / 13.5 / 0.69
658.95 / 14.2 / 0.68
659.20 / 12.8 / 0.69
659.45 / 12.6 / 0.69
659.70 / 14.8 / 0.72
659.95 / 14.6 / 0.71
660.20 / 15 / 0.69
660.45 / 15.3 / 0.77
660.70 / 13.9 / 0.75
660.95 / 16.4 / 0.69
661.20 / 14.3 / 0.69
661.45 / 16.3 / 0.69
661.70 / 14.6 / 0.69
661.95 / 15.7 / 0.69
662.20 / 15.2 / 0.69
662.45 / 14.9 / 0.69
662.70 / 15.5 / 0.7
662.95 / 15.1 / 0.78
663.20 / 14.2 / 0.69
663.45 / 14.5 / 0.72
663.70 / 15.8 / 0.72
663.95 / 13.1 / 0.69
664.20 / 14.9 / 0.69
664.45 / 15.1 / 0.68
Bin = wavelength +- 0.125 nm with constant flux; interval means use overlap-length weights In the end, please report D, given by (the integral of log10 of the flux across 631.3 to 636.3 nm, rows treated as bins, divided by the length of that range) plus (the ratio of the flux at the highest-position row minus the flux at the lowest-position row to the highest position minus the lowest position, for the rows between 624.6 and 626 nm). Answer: 1.4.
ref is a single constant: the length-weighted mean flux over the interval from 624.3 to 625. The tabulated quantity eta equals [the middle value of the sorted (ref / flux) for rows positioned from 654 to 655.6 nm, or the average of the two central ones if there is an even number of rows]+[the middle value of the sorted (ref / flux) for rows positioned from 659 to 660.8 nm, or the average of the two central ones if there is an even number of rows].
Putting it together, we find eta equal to 1.23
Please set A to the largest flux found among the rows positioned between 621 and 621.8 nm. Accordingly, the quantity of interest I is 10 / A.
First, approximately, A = 10.5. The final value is 0.95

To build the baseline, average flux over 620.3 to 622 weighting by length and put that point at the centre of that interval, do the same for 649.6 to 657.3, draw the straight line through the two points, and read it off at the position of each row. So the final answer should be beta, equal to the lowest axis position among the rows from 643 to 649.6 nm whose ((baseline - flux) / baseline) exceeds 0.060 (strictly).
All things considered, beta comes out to 645.45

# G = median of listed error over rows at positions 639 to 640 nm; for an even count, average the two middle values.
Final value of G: 0.720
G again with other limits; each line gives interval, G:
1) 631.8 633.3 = 0.795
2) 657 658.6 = 0.735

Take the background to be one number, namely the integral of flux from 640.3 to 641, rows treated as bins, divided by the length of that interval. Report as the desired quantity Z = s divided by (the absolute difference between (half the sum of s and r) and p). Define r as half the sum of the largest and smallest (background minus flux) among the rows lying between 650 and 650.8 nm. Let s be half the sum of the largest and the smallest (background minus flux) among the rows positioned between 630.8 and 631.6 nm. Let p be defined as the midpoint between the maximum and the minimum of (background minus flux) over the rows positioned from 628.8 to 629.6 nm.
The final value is 0.7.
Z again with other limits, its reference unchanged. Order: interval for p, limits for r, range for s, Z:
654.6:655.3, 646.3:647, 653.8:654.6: -0.8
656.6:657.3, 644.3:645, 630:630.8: 0.9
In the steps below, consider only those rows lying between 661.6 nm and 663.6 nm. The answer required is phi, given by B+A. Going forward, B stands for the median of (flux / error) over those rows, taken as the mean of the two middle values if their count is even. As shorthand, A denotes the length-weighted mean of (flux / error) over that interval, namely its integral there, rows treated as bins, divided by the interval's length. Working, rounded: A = 21.2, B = 21.4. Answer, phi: 43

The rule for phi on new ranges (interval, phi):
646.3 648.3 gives 35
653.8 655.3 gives 41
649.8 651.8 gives 38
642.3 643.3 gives 38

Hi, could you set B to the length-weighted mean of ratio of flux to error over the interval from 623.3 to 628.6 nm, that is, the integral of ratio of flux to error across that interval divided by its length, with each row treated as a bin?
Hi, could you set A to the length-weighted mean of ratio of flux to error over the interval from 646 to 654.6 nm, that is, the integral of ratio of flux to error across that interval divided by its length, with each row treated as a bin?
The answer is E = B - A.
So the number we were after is -5.8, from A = 18.9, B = 13.1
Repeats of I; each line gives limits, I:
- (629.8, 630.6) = 0.82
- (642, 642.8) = 0.74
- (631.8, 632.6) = 0.83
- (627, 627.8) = 0.84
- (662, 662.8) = 0.65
